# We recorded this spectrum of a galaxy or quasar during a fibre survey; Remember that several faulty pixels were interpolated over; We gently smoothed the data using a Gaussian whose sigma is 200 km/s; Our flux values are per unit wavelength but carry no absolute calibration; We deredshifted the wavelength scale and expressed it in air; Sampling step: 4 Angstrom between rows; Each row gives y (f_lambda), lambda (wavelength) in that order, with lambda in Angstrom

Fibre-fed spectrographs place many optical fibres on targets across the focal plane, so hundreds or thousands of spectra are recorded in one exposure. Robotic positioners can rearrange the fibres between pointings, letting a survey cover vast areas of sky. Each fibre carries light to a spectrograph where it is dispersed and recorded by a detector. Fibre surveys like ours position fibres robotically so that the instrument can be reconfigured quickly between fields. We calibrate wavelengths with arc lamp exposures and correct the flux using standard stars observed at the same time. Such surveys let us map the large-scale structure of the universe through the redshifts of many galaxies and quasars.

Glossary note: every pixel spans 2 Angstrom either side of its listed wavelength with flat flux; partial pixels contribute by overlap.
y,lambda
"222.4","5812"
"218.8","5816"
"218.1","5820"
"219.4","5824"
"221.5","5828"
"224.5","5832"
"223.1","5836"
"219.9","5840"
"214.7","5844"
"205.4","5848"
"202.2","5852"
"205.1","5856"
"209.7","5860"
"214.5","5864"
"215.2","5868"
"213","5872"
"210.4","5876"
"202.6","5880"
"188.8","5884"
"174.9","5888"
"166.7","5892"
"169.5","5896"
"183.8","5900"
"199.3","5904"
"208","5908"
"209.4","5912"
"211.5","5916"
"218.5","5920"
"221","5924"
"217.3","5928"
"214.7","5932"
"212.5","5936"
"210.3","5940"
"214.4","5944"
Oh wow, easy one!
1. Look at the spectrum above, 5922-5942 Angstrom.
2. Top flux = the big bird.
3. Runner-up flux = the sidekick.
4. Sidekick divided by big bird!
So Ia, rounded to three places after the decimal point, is 0.983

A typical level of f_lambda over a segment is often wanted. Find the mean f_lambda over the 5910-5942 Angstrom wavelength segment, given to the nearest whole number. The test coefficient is 214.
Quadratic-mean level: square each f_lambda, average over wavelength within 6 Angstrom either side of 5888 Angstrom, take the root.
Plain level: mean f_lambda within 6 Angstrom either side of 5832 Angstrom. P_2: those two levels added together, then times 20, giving 8001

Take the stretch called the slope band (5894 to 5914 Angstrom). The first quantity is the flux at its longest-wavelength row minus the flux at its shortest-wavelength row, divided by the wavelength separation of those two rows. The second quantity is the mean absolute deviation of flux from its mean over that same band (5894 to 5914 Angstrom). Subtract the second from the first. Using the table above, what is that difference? -11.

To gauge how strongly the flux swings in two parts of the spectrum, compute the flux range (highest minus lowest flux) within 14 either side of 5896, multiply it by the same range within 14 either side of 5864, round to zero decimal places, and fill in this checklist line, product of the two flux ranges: 537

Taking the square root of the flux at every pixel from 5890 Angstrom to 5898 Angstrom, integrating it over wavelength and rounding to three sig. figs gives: 104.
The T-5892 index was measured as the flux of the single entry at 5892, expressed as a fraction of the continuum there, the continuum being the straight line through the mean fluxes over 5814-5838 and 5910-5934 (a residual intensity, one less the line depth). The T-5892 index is 0.77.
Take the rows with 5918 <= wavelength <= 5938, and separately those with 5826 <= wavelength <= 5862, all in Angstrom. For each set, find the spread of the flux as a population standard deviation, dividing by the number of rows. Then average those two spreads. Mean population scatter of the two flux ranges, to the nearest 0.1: 5.5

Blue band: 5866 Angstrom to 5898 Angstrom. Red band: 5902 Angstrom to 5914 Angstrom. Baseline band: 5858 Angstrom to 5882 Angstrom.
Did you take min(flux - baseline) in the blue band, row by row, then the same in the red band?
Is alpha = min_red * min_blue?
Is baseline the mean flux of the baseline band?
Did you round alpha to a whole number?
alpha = 513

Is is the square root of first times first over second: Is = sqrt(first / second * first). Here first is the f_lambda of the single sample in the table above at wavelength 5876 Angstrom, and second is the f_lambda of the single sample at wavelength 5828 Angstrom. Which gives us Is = 14.1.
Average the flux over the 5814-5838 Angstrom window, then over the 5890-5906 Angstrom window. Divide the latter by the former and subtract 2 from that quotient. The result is -1.19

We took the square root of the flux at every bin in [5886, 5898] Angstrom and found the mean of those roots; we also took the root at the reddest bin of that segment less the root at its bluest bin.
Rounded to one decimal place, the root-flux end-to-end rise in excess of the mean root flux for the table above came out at -13.3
